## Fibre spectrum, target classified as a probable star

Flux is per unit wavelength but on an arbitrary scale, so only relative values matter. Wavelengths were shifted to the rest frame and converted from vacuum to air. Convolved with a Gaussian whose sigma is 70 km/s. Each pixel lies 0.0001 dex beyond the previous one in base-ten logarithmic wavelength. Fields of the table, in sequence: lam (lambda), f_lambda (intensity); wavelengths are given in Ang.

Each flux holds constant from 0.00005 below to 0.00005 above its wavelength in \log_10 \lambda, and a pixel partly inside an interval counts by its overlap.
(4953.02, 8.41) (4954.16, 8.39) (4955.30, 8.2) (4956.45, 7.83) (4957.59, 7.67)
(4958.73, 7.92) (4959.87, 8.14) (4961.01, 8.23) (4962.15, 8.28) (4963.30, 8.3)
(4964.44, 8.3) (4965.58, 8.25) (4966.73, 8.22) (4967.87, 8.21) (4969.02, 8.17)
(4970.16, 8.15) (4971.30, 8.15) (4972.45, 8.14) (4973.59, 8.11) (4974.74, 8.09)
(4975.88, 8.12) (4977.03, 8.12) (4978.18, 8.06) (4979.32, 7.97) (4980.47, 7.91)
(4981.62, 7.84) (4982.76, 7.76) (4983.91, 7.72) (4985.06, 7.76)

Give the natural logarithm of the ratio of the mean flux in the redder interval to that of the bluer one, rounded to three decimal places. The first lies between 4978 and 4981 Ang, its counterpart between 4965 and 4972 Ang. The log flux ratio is -0.026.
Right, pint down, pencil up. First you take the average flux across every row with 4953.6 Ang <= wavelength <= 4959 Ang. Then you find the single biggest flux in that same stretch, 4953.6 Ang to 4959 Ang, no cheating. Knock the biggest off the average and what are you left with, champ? -0.39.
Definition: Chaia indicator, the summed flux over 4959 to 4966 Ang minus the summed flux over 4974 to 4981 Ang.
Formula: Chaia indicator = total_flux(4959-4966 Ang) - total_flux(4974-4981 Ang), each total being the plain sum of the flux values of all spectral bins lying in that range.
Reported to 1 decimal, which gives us 1.2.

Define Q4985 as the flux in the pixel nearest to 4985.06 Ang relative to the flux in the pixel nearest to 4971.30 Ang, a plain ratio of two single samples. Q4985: 0.952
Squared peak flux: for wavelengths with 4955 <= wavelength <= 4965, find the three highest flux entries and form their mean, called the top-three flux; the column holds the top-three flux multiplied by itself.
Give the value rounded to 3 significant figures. 68.8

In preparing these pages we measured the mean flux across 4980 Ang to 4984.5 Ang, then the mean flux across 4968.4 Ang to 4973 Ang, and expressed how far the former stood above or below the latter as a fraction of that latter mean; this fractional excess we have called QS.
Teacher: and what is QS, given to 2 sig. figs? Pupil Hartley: -0.042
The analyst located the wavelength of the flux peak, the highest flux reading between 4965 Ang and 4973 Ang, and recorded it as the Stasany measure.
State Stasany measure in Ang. 4965.58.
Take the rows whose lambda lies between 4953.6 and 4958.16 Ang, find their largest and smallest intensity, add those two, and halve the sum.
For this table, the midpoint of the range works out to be 8.03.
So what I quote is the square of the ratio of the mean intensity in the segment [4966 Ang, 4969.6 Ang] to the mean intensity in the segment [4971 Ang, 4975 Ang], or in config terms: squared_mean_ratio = 1.02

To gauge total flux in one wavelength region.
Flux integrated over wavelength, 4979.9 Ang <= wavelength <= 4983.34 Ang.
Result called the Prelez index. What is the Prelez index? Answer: 27.0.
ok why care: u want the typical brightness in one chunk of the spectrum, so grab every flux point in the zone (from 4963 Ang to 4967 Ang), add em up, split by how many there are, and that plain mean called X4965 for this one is 8.27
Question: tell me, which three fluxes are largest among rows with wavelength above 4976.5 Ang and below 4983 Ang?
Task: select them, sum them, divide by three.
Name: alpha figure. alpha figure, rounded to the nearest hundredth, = 8.05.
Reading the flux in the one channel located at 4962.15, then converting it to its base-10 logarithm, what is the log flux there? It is 0.918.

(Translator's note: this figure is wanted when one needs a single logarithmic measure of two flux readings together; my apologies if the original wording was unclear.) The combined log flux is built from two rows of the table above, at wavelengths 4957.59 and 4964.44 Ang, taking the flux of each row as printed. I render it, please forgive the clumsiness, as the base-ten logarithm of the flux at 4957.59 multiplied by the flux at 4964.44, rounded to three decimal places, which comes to 1.804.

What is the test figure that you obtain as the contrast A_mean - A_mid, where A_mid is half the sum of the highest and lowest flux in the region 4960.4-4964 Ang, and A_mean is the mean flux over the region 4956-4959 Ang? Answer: -0.46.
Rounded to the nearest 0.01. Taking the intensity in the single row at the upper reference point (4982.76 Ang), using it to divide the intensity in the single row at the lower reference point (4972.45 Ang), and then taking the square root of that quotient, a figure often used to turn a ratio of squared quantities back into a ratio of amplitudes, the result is 1.02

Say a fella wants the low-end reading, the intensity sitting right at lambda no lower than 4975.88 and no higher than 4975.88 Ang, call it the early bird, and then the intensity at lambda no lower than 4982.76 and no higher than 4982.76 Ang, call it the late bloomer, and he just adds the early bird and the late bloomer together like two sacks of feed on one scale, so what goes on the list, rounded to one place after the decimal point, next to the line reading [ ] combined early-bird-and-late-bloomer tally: 15.9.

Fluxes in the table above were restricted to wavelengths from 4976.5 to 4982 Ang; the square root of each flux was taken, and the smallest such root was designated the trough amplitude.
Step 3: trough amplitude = 2.80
